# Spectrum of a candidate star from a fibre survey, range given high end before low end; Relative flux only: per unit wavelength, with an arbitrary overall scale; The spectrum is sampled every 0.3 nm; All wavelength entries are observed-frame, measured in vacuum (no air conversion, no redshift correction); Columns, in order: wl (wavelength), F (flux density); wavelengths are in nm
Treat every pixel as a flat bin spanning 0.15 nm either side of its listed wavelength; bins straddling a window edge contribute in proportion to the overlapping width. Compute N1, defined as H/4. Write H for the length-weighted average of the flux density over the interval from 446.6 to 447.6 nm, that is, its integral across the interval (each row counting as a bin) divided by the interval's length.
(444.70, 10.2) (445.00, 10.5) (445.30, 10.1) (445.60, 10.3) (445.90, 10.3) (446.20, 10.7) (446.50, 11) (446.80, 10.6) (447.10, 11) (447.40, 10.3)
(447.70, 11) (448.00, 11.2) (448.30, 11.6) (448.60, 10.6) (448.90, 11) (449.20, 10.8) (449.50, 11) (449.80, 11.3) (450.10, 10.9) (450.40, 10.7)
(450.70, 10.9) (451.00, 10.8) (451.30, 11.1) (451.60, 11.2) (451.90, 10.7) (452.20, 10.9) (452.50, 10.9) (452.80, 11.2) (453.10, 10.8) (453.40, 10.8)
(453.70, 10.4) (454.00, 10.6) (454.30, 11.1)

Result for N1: 2.67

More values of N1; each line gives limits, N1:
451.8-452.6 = 2.71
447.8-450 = 2.77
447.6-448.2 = 2.79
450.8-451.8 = 2.75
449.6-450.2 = 2.78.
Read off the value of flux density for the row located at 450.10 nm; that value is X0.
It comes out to 10.9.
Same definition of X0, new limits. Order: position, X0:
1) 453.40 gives 10.8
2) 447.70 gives 11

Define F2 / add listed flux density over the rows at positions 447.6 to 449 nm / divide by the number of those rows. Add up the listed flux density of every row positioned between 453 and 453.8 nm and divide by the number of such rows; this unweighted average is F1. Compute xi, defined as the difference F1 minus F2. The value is -0.41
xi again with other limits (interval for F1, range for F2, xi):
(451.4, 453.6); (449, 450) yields -0.10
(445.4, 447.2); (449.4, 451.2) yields -0.28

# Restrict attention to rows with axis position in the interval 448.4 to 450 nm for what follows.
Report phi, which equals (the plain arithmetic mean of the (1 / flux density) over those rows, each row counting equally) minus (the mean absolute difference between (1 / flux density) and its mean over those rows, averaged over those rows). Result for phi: 0.0898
